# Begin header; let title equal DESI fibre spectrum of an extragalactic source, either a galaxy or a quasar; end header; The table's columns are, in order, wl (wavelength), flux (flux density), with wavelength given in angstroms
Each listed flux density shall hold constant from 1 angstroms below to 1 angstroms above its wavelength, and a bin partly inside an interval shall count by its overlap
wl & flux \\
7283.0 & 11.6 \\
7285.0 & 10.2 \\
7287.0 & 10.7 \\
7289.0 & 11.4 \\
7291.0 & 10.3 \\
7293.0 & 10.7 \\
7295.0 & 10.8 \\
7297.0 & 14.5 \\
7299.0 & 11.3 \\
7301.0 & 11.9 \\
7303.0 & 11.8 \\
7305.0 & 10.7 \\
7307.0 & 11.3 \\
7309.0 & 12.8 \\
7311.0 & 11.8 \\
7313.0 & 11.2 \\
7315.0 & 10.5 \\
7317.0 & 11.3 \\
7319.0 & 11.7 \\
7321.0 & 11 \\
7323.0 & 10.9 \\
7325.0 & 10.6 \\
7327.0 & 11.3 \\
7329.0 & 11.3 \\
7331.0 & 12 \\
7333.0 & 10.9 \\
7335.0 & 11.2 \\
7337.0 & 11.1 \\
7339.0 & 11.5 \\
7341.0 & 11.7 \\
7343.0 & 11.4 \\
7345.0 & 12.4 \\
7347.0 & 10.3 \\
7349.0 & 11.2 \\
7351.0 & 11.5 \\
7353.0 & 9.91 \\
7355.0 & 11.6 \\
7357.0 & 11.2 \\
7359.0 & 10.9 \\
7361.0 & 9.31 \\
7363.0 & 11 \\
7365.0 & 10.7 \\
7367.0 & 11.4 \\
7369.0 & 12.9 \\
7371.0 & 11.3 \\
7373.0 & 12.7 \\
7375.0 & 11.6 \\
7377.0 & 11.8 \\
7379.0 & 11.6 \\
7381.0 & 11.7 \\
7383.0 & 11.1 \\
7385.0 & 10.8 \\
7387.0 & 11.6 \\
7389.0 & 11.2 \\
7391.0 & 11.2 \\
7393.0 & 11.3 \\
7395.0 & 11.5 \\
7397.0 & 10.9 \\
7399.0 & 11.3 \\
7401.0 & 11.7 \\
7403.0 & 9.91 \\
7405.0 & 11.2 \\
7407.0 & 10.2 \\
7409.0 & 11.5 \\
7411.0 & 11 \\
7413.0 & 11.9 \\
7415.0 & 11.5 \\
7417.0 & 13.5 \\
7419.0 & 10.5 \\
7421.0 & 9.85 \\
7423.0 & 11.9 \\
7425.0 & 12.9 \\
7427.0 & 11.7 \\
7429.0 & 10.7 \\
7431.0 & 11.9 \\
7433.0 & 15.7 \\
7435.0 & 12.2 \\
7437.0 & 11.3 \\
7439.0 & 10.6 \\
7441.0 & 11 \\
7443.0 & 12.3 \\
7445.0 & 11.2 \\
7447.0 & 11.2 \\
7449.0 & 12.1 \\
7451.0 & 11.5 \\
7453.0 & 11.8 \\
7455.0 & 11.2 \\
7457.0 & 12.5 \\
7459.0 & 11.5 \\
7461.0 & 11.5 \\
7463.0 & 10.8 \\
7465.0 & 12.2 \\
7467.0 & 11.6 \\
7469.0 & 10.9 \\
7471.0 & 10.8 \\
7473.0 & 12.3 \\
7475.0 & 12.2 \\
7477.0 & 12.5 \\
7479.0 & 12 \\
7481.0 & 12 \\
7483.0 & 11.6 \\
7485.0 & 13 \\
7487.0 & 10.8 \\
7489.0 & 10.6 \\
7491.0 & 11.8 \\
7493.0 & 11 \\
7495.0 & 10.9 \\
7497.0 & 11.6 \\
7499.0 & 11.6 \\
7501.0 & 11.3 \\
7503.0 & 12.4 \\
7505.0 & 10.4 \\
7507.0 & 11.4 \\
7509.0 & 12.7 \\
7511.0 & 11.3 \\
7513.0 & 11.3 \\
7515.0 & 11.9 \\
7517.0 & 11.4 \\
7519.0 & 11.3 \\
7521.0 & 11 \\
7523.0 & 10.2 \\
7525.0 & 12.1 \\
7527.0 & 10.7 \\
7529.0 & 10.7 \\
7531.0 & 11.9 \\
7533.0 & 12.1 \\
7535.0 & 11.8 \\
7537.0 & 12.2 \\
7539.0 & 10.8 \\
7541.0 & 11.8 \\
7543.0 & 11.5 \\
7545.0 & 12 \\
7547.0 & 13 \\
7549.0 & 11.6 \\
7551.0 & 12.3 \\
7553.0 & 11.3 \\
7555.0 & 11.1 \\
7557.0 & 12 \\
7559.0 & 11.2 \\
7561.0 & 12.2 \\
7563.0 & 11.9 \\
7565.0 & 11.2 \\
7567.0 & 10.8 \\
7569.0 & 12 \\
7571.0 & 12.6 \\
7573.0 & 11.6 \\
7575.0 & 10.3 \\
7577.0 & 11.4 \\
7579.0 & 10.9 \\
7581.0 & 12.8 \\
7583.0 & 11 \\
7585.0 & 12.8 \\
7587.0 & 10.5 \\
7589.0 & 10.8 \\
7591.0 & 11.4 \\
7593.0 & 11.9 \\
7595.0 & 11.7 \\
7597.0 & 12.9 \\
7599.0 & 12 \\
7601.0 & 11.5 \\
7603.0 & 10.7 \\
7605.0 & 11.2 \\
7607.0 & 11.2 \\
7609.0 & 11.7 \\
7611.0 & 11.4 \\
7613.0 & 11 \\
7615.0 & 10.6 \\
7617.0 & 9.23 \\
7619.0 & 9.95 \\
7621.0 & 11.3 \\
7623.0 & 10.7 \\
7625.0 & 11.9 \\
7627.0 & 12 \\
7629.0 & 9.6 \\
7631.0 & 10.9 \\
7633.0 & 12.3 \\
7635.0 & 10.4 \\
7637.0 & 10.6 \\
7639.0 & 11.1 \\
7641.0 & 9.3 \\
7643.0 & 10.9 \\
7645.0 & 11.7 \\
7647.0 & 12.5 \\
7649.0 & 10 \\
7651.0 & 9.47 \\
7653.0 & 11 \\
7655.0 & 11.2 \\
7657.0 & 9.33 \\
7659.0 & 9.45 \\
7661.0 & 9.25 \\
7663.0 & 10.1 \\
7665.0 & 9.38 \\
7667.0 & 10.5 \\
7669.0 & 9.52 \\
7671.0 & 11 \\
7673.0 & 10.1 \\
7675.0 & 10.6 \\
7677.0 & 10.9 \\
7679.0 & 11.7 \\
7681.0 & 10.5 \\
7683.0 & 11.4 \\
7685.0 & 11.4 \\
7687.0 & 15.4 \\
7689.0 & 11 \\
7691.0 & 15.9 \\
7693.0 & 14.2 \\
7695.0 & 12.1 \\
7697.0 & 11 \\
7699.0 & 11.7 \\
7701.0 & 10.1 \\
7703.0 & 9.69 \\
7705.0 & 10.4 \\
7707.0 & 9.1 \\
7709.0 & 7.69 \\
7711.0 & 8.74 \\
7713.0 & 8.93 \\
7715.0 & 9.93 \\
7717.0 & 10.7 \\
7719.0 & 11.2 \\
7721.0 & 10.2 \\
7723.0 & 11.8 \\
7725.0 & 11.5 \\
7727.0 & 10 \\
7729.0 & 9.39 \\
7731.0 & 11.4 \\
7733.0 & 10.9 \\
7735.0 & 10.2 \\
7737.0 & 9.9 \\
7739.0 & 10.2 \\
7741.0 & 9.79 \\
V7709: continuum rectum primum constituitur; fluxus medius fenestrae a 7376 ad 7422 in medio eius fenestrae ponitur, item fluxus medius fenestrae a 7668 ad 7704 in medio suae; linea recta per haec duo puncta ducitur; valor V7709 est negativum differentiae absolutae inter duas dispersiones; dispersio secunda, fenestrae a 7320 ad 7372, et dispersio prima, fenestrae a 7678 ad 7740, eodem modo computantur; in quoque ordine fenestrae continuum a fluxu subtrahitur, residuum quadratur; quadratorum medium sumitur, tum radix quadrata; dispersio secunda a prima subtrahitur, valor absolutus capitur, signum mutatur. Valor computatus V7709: -1.2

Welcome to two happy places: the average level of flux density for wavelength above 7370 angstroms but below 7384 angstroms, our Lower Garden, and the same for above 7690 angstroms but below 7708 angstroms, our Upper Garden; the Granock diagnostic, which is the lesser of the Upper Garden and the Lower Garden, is 11.6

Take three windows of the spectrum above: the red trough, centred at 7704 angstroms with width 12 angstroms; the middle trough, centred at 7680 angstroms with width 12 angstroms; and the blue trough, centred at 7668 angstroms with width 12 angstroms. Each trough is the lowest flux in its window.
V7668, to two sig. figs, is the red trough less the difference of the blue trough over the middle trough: 8.8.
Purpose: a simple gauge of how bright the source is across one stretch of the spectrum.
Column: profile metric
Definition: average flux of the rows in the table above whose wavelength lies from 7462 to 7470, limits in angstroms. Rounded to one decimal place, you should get 11.4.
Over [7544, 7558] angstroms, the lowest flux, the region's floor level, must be 11.1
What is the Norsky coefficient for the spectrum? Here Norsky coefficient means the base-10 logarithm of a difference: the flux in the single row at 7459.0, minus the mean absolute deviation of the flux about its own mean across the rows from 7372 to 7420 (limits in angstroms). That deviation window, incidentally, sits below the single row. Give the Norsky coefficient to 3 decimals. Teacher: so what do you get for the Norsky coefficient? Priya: 1.041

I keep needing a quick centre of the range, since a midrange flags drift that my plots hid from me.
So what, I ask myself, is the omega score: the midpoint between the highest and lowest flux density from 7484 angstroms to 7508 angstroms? 11.7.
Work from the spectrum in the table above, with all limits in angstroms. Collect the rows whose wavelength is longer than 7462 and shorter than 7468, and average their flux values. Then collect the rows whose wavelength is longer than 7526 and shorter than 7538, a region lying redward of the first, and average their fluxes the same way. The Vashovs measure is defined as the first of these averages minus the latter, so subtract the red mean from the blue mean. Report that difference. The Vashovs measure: 0.0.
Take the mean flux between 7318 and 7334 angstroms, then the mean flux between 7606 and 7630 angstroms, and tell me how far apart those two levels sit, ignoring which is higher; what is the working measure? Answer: 0.33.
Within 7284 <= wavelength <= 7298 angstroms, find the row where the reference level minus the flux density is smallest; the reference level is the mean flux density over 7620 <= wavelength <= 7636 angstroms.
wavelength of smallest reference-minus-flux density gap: 7297.0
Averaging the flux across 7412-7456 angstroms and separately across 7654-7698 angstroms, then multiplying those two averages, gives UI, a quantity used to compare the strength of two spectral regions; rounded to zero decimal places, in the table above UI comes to 131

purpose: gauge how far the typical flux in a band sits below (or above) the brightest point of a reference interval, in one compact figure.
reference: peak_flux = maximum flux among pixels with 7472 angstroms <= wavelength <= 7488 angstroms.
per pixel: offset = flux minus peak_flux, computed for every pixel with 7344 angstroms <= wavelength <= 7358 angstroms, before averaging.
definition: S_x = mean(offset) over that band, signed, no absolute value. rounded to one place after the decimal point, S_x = -1.8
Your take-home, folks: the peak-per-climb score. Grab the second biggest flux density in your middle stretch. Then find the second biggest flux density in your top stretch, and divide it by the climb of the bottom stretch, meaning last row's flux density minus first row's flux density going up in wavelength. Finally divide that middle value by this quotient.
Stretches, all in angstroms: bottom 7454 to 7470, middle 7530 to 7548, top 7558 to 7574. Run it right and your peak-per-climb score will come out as -0.3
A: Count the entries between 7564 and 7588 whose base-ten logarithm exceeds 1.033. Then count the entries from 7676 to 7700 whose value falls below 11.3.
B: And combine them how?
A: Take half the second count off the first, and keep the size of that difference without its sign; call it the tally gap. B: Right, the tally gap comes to 8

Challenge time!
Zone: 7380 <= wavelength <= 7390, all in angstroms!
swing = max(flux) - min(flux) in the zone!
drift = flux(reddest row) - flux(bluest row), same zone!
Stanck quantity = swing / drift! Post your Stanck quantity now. -1.8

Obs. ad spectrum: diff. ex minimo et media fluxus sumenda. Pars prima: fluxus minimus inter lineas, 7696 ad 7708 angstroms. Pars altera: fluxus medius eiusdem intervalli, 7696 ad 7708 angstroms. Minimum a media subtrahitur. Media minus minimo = 1.2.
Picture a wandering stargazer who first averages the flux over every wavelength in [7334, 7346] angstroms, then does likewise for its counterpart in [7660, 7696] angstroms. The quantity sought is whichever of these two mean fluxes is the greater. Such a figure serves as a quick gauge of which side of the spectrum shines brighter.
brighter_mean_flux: 11.55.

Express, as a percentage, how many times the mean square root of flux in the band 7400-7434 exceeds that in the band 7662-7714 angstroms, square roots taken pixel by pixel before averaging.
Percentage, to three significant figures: 103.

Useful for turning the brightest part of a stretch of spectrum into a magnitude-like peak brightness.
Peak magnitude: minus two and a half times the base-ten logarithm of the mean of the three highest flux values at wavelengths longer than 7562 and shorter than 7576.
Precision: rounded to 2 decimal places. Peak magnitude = -2.71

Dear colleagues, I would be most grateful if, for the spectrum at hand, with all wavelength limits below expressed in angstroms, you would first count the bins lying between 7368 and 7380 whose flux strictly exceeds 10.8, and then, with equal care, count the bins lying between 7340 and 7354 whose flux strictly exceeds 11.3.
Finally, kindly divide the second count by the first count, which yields 0.7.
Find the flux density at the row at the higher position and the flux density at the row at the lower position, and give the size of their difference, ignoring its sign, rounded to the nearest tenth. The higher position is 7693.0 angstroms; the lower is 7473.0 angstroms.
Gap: 1.9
